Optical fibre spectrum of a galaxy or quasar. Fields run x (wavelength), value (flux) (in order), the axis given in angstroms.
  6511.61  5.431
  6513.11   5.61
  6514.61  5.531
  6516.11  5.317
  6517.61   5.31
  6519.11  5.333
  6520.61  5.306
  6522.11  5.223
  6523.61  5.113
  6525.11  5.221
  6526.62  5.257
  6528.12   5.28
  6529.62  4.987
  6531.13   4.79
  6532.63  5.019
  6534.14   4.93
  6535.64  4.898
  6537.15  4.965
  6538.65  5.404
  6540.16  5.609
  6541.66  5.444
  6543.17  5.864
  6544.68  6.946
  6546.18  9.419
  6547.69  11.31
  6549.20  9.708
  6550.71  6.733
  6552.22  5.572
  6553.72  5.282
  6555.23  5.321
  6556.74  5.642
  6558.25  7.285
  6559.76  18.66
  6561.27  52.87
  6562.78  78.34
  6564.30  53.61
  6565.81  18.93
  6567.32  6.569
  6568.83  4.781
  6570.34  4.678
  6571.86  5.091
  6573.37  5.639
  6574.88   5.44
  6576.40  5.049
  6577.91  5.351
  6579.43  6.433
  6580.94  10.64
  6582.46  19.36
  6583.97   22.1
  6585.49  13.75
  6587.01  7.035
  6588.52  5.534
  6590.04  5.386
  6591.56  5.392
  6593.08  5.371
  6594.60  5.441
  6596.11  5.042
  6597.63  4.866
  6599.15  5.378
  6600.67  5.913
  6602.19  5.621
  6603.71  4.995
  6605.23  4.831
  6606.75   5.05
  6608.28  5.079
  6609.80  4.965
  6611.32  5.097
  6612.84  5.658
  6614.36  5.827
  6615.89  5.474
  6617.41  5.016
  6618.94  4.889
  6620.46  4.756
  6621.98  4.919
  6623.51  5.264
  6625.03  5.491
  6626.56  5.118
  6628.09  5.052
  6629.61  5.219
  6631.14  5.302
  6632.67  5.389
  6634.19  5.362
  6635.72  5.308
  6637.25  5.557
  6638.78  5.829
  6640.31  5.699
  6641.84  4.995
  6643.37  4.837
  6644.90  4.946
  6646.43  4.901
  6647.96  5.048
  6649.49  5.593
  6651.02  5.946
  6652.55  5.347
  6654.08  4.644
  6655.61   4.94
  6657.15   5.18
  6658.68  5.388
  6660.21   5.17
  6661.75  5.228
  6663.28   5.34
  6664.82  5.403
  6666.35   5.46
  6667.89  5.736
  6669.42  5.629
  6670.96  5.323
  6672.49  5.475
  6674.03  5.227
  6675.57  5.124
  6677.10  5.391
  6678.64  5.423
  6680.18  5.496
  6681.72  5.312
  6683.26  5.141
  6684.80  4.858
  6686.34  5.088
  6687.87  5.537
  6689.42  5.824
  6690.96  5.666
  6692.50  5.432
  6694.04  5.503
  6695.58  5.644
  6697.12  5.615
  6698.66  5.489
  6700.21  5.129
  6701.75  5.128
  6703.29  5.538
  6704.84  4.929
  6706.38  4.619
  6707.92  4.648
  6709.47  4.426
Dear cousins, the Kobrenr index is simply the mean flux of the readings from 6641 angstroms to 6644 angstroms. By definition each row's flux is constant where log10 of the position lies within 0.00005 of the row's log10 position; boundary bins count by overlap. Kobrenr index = 4.9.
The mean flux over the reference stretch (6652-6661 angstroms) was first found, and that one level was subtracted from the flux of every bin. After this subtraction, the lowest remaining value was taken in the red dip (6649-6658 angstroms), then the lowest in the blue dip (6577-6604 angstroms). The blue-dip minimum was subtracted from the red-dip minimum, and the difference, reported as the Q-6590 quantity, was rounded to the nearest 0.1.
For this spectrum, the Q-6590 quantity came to -0.2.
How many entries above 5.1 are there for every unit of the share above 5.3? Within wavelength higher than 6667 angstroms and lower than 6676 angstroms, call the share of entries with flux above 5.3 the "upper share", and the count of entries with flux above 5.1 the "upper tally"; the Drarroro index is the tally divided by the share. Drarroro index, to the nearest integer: 9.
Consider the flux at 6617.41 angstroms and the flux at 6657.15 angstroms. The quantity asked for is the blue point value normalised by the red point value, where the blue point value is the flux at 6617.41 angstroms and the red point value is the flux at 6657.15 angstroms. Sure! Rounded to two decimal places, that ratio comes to 0.97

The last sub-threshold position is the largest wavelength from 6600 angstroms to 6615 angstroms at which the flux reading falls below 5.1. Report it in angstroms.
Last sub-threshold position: 6611.32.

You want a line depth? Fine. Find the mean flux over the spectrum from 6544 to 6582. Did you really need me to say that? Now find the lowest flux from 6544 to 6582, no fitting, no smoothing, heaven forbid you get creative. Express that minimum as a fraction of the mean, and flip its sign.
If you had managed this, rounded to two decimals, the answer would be -0.33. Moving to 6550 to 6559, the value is -0.88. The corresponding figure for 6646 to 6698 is -0.87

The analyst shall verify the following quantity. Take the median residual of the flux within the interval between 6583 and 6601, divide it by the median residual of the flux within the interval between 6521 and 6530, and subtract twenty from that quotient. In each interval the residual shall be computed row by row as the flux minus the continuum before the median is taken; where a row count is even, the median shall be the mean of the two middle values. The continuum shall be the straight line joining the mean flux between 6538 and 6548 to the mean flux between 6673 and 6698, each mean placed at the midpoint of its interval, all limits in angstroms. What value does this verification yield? -19.5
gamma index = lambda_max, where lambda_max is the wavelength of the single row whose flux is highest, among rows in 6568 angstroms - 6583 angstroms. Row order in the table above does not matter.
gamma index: 6582.46 angstroms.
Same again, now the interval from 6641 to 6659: 6651.02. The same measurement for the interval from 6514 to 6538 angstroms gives 6514.61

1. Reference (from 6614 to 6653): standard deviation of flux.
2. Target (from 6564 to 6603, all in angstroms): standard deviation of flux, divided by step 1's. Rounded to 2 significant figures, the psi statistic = 31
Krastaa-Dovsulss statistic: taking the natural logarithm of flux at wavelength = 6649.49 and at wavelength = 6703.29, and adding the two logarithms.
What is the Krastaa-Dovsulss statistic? 3.43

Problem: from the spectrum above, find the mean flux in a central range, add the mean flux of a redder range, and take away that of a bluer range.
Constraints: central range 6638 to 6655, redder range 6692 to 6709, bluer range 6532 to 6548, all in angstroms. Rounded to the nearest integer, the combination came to 4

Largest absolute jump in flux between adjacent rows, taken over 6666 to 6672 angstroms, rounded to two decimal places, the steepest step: 0.31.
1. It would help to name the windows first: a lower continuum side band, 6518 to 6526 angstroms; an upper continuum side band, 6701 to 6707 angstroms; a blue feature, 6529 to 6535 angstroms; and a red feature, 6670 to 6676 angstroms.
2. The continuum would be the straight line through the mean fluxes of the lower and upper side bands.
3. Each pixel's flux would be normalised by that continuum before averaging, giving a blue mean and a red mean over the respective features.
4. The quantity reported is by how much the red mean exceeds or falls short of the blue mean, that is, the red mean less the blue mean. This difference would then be 0.10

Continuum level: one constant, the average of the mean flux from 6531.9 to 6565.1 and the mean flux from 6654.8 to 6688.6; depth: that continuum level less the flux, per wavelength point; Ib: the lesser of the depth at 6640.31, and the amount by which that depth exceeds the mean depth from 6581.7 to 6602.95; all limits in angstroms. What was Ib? 2.6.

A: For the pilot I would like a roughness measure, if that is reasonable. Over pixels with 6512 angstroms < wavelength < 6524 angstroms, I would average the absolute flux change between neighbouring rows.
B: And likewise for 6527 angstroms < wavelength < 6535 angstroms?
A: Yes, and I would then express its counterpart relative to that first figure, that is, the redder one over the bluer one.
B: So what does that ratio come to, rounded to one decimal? 2.6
